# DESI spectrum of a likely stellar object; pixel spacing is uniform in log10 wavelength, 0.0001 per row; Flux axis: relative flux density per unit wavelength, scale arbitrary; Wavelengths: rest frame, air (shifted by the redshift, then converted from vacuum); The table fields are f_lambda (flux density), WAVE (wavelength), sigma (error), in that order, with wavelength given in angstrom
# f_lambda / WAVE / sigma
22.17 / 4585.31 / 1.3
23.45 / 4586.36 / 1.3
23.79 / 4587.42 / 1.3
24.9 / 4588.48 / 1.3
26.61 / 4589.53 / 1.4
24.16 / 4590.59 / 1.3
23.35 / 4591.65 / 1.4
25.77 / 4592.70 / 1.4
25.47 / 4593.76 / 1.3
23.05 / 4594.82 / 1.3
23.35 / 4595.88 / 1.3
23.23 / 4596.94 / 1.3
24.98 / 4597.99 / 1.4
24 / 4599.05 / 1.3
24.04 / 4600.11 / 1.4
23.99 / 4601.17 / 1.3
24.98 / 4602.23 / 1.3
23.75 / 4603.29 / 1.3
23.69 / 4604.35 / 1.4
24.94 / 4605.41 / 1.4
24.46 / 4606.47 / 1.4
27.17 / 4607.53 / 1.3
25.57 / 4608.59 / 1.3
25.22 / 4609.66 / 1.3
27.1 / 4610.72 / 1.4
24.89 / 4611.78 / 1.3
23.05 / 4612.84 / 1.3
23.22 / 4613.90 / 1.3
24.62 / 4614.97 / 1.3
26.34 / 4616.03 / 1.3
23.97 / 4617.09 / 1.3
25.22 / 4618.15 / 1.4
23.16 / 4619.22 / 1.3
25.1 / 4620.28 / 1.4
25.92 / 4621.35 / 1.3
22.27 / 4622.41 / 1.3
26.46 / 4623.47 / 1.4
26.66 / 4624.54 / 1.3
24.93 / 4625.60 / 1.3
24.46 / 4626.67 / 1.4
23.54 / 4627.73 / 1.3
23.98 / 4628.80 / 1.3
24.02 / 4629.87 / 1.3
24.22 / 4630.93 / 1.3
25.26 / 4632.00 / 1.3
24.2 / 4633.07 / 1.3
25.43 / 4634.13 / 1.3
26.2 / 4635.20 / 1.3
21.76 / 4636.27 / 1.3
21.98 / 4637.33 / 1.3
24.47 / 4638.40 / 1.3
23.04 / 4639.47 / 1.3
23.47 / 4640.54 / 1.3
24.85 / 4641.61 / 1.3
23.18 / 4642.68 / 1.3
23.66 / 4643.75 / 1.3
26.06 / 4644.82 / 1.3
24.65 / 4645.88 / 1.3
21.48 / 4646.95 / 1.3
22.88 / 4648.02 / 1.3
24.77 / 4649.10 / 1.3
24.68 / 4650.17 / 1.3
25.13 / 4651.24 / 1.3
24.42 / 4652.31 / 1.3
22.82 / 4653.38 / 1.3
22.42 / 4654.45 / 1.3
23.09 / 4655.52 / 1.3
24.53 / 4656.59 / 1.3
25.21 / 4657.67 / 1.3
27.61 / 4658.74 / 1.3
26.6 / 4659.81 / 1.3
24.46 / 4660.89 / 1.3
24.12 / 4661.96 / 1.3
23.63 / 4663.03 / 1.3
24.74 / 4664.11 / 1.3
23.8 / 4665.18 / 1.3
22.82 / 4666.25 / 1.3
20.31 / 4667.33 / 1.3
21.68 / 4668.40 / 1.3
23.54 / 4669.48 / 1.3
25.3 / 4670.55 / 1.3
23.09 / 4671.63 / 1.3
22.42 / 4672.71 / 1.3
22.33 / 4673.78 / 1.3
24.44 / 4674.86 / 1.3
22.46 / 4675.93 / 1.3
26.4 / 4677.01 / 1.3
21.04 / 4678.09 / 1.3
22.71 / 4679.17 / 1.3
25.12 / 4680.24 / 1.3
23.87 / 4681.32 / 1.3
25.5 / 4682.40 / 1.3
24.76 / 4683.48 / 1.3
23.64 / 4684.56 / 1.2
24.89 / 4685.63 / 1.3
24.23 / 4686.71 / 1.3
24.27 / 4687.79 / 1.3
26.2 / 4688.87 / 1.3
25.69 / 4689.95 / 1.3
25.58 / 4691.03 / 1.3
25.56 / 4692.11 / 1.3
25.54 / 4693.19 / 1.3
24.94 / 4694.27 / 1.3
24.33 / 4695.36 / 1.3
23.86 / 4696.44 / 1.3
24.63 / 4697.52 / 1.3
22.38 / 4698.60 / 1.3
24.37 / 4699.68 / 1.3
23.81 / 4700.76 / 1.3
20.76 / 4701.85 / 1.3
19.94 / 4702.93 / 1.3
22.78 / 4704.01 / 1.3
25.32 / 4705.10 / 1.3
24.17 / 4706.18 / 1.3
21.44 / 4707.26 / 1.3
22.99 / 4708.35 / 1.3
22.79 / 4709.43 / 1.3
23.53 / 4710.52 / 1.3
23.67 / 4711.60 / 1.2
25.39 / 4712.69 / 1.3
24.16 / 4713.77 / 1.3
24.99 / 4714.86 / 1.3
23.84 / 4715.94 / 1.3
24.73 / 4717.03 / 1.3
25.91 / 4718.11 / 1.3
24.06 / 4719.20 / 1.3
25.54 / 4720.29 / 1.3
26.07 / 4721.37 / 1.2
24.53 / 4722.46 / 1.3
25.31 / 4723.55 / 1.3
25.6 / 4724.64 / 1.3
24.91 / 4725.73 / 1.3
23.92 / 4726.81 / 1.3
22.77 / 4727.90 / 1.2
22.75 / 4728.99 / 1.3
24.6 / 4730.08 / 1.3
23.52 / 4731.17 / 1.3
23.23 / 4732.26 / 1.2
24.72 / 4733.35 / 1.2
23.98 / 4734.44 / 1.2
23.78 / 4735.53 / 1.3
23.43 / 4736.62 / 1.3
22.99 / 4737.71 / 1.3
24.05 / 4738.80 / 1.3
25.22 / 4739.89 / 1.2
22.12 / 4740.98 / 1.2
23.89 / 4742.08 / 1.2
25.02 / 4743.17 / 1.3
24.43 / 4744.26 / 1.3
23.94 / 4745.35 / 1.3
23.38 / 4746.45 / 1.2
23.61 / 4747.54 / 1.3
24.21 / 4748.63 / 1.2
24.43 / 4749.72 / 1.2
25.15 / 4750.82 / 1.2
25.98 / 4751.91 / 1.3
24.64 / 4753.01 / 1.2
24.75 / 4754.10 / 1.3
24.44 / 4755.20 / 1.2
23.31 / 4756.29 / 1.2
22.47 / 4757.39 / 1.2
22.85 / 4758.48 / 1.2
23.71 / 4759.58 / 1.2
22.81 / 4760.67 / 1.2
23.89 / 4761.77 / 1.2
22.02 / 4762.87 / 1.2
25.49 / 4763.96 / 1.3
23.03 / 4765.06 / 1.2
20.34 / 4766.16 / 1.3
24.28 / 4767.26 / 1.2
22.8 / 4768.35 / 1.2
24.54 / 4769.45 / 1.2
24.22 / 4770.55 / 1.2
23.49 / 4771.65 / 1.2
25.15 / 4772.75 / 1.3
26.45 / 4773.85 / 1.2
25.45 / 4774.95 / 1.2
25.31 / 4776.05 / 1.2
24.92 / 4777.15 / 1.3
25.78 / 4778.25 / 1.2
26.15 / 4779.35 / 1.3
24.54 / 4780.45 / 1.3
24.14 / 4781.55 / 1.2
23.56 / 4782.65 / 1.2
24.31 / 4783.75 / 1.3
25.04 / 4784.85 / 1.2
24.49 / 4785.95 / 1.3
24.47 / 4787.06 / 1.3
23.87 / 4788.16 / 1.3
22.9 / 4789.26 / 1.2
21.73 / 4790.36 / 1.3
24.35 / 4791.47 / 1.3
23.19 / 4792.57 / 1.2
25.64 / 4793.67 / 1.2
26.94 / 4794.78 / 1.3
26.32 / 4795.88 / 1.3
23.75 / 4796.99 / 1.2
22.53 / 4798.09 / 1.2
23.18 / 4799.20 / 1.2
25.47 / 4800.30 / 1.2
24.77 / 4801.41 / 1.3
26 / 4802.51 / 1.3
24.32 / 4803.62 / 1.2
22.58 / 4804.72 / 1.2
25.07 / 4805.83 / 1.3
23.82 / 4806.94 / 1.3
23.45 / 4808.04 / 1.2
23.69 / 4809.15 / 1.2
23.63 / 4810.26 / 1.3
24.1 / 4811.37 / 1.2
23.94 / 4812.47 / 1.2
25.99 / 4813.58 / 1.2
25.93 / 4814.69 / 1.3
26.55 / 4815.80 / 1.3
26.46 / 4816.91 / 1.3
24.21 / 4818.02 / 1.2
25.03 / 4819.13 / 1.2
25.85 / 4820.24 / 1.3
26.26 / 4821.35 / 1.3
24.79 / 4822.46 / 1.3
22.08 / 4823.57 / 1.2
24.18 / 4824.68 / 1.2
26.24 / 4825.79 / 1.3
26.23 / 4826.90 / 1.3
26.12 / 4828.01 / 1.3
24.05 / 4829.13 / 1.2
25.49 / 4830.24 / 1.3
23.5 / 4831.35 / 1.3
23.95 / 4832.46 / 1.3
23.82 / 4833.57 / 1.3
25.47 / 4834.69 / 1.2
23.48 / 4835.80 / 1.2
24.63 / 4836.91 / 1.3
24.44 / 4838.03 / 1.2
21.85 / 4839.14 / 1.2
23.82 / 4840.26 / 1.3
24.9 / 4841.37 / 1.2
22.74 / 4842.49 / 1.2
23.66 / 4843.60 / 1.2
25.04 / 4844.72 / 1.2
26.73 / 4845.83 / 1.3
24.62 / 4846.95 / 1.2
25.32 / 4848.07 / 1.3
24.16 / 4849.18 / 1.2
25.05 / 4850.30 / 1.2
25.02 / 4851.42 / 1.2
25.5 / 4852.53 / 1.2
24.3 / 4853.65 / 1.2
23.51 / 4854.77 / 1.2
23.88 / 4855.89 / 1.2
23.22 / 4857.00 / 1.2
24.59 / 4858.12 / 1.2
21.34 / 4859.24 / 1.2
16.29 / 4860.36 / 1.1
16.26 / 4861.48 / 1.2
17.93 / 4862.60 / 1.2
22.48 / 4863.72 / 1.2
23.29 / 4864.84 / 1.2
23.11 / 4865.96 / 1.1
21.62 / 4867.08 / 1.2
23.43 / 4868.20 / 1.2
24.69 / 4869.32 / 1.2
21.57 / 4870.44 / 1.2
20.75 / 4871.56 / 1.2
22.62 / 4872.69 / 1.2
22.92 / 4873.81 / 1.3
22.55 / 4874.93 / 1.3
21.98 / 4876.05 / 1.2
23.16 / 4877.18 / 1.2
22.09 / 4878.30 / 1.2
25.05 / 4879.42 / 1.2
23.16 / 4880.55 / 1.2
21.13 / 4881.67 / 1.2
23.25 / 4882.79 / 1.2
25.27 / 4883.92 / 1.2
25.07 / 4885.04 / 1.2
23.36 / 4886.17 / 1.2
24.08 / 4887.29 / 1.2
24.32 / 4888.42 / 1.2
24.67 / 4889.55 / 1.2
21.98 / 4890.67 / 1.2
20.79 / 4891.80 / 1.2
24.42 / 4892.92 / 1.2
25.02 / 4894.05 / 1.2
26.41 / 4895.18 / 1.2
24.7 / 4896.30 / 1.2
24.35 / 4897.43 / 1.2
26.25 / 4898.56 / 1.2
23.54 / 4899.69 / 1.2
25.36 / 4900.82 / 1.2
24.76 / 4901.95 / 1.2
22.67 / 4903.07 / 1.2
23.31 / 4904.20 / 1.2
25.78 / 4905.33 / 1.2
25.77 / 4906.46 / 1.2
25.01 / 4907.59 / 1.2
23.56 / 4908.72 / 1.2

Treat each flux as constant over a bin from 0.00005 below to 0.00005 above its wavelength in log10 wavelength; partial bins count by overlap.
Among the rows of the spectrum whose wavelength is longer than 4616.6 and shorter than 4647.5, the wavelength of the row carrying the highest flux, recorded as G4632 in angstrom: 4624.54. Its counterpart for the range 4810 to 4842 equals 4815.80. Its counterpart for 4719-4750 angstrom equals 4721.37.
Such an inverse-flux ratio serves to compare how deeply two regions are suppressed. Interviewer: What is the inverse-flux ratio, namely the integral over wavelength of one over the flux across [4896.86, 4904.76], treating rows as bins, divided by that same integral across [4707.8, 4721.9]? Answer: 0.6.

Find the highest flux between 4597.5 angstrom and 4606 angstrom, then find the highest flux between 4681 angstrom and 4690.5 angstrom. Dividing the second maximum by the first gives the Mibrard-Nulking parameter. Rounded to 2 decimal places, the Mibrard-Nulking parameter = 1.05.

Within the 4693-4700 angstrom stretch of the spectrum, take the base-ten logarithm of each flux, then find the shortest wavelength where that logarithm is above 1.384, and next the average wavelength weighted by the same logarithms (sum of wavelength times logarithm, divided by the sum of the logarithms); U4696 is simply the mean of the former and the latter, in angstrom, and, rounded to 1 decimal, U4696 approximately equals 4694.8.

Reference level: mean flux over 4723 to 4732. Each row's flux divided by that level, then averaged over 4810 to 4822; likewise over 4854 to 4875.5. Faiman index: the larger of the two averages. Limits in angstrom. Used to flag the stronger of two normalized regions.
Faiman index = 1.05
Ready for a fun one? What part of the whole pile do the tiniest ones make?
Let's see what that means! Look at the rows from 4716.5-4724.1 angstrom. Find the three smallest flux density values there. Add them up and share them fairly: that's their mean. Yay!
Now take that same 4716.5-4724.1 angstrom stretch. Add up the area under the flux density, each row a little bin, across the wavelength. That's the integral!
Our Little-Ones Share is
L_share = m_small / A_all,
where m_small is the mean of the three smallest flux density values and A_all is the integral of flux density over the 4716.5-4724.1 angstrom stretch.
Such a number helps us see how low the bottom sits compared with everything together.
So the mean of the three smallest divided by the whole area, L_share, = 0.128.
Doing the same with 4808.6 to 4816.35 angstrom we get 0.123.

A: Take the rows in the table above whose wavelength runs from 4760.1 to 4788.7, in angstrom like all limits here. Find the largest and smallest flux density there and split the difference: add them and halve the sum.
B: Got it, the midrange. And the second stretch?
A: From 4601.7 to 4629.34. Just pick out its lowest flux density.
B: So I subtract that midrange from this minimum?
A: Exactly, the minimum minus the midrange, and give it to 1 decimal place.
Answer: -1.1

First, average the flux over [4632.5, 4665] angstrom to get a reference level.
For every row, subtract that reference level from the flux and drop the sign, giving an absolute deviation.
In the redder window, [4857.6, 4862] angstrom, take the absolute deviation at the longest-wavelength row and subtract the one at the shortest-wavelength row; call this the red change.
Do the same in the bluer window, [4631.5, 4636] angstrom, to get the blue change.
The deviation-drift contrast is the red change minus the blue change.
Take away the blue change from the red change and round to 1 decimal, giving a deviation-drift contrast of 6.6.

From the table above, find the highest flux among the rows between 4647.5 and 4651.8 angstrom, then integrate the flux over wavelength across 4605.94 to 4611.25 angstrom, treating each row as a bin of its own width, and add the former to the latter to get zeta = 163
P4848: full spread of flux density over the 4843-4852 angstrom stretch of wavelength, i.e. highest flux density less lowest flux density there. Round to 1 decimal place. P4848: 3.1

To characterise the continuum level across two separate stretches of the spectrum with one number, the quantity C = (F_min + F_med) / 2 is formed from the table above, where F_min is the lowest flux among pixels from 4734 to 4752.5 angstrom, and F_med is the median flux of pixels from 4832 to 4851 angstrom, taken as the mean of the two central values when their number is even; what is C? 23.3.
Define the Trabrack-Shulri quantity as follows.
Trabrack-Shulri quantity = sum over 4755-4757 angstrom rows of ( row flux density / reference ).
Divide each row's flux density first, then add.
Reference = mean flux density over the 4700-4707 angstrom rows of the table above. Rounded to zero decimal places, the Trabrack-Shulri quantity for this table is 2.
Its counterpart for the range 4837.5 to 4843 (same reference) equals 5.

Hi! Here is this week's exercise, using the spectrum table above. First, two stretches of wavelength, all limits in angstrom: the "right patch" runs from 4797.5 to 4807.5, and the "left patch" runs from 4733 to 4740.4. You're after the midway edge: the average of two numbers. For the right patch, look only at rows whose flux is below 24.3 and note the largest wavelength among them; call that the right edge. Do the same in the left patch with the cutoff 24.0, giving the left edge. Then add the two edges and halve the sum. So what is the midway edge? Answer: 4772.3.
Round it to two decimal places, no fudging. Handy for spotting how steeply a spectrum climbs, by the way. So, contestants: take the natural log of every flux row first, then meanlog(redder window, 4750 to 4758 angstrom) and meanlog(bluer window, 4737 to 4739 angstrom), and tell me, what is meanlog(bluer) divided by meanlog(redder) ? 0.99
